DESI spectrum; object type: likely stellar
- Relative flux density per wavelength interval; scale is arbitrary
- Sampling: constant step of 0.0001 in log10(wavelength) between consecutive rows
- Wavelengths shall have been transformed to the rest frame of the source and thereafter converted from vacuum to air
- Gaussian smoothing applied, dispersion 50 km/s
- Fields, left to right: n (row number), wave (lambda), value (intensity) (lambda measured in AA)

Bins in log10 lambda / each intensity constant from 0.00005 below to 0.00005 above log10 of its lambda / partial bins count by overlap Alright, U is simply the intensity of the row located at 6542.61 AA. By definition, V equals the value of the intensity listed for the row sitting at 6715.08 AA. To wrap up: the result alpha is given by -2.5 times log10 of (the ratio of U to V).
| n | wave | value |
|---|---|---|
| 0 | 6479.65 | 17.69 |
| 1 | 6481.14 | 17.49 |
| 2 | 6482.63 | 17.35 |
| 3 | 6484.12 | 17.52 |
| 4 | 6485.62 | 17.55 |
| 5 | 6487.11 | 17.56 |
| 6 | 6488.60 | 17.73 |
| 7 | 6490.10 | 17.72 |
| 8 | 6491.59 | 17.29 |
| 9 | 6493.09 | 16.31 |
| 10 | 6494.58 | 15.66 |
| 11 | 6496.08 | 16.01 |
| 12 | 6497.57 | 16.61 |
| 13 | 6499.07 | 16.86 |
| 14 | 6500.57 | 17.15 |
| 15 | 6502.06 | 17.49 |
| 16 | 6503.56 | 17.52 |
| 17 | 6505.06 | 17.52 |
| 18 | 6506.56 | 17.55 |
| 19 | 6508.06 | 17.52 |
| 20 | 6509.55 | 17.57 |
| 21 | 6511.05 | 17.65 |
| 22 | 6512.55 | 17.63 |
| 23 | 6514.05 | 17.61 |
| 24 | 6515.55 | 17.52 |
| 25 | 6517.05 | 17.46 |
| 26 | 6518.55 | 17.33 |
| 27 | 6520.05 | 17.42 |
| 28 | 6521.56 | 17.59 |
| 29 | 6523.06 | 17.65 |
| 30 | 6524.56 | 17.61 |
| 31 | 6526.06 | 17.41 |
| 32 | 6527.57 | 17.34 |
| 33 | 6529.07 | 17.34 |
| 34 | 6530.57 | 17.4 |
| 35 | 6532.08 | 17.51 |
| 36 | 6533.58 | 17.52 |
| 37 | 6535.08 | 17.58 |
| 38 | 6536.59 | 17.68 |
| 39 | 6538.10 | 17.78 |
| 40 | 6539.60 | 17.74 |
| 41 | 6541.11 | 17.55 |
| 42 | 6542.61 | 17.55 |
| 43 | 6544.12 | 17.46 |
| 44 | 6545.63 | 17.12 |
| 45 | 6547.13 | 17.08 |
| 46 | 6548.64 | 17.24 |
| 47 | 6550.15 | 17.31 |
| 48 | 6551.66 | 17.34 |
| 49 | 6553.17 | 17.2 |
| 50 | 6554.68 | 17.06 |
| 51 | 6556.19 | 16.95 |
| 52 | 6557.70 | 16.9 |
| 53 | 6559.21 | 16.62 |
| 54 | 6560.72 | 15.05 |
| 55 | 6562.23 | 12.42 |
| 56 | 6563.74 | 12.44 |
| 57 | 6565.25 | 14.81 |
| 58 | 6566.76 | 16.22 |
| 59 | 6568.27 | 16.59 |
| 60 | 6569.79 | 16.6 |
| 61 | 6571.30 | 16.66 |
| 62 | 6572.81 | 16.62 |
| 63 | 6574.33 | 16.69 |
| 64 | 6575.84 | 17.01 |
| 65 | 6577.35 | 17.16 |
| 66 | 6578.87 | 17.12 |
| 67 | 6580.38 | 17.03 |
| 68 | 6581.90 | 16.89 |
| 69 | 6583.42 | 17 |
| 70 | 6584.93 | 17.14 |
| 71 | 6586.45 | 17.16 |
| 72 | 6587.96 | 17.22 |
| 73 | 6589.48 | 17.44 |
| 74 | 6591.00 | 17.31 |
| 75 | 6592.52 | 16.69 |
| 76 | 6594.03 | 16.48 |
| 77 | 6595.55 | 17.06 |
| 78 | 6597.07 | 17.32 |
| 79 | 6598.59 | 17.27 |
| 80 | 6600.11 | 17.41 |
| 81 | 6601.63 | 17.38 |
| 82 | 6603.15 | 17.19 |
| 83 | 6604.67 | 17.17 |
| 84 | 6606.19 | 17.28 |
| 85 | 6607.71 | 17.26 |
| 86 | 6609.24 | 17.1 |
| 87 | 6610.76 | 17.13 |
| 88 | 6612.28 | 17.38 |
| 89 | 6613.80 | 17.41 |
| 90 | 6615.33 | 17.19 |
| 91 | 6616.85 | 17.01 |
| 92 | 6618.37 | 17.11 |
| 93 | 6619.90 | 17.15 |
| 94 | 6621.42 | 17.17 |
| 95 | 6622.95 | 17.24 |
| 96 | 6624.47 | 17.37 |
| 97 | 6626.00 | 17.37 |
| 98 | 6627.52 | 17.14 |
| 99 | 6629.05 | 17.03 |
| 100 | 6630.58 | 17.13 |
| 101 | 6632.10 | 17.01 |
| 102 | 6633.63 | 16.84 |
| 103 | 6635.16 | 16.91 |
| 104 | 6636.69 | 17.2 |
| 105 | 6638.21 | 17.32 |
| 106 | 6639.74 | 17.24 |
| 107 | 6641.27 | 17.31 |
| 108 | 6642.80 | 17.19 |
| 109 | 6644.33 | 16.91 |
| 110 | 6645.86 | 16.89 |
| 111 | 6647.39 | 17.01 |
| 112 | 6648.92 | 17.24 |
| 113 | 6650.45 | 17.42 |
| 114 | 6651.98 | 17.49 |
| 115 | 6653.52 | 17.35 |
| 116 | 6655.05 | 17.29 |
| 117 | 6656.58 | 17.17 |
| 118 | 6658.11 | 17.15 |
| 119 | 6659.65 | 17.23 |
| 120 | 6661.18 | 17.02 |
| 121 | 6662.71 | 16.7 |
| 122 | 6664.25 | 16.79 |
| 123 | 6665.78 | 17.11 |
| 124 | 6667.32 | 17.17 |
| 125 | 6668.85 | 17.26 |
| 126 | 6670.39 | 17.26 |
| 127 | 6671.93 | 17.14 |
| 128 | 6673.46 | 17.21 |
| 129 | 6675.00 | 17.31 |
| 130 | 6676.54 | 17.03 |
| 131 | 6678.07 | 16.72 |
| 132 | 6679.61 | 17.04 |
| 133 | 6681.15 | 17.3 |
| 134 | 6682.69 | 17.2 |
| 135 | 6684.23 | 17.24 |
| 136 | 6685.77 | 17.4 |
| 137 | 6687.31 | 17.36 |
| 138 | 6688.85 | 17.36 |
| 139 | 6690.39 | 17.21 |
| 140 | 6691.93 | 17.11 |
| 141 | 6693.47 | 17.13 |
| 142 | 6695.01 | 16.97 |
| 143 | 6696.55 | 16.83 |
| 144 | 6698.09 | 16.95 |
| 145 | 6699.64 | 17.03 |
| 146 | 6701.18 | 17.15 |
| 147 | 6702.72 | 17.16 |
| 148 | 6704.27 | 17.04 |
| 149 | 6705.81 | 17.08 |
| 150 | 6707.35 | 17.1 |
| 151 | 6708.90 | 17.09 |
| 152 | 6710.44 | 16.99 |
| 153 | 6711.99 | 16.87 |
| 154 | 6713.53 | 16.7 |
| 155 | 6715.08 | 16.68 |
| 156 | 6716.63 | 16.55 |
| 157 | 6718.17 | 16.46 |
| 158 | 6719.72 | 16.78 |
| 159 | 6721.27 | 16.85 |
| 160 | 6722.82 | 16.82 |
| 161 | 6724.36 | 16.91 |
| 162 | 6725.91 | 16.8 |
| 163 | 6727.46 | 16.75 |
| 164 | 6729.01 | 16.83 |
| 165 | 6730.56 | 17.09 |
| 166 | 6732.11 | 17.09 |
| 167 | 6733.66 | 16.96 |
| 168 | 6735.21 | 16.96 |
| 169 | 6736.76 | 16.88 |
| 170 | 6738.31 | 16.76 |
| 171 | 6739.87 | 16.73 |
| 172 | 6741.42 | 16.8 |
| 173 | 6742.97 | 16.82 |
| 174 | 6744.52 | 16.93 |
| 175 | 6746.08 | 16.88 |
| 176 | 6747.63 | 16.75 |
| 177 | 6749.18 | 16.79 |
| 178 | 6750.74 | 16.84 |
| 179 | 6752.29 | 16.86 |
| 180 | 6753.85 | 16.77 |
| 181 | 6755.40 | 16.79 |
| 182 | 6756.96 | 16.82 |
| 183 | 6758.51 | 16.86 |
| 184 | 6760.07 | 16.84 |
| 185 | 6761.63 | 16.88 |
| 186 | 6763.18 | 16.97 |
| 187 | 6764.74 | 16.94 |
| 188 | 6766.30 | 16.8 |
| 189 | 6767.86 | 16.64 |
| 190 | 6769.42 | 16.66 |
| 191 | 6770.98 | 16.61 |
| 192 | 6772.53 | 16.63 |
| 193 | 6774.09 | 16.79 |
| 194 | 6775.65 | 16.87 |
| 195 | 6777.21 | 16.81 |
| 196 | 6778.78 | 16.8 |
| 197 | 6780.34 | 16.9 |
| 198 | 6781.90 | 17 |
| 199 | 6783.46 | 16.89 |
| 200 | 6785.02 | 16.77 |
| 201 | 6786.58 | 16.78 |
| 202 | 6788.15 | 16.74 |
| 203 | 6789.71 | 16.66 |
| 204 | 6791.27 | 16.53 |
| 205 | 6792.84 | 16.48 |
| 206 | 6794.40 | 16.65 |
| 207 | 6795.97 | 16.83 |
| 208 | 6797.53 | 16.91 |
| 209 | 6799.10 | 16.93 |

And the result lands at -0.055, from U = 17.55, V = 16.68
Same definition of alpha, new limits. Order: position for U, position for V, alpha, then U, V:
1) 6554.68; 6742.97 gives -0.015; 17.06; 16.82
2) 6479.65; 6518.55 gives -0.022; 17.69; 17.33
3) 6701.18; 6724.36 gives -0.015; 17.15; 16.91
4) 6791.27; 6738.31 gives 0.015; 16.53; 16.76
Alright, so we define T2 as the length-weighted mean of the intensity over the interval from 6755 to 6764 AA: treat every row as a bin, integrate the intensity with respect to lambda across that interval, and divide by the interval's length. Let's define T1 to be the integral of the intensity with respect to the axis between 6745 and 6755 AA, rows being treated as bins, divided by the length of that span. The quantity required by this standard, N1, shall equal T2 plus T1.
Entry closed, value 33.68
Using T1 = 16.8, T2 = 16.9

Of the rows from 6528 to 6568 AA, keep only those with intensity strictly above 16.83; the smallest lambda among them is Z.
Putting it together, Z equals 6529.07 AA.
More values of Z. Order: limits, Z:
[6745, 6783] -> 6746.08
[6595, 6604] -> 6595.55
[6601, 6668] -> 6601.63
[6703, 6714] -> 6704.27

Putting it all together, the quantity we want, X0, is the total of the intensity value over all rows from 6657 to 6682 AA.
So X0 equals 273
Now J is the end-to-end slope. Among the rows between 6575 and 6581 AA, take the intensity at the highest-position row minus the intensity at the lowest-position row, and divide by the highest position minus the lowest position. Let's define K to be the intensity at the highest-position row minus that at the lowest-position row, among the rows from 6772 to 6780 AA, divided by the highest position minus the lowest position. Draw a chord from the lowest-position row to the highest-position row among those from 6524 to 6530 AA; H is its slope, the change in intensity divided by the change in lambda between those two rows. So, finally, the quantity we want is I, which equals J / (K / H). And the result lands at -0.010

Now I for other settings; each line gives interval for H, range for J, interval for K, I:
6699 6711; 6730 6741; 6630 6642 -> 0.009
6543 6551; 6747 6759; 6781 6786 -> 0.003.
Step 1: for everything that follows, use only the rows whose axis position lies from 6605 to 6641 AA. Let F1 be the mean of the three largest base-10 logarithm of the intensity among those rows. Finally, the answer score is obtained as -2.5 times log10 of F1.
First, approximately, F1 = 1.24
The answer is -0.234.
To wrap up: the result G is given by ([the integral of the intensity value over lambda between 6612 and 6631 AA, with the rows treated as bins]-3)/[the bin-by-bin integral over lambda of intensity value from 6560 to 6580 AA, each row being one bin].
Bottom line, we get 1.02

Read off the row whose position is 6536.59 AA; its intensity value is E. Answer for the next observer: 17.68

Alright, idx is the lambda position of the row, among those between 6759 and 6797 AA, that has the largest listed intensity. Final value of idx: 6781.90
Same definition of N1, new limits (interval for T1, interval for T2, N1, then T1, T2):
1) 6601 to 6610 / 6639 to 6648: 34.31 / 17.2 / 17.1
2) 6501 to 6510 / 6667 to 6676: 34.75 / 17.5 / 17.2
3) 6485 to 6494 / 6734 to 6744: 34.18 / 17.3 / 16.8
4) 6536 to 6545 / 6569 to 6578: 34.40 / 17.6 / 16.8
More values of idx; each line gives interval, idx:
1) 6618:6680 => 6651.98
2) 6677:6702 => 6685.77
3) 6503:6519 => 6511.05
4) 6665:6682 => 6675.00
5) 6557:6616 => 6589.48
